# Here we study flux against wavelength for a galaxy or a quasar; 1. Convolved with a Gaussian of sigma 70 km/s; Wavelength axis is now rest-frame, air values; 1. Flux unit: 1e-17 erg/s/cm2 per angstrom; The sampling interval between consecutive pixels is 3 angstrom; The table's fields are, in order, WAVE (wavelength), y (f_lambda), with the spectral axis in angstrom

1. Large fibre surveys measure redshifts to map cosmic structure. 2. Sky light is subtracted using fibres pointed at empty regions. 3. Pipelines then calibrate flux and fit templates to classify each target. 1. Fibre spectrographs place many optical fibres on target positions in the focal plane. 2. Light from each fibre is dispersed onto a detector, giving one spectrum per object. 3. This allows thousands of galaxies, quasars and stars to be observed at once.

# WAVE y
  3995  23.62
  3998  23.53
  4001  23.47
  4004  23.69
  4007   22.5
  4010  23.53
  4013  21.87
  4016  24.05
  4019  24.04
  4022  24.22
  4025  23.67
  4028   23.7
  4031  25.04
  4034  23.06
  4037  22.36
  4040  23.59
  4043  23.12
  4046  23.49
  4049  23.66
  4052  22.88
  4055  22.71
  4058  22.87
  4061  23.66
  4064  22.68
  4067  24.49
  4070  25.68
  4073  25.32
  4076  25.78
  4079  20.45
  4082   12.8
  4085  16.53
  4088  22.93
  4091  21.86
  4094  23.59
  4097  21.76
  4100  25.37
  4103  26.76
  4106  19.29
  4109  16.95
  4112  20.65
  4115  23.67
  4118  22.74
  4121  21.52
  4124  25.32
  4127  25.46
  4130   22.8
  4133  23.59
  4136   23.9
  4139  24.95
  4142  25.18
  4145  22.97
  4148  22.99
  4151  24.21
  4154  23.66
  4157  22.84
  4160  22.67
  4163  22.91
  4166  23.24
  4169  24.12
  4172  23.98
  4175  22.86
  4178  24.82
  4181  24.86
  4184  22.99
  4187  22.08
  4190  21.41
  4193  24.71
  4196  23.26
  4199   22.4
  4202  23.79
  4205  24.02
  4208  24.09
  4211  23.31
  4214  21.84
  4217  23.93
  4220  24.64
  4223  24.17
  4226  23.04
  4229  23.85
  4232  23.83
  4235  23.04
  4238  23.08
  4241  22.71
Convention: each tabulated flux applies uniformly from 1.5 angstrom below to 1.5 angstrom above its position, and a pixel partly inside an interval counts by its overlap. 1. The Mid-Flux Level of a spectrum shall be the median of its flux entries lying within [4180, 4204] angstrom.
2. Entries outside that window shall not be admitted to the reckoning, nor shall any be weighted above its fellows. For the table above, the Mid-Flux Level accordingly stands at 23.1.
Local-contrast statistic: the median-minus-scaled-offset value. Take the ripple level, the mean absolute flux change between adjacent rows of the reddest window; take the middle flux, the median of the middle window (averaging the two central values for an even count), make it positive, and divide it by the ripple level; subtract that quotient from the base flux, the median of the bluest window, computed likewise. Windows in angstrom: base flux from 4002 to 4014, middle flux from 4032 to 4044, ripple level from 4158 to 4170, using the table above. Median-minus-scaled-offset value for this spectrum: -25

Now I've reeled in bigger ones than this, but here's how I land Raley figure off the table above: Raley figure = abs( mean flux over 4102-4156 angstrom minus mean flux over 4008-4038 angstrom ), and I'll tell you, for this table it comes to 0.4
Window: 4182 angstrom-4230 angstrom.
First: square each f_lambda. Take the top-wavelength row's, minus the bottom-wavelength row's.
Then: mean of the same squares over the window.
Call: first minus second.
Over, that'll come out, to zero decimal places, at -506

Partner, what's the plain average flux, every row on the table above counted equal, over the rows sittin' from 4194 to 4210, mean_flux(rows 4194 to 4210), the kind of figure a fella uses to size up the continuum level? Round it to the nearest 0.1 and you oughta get 23.5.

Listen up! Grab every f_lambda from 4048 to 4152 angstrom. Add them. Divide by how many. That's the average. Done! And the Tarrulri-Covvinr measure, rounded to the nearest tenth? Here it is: 22.8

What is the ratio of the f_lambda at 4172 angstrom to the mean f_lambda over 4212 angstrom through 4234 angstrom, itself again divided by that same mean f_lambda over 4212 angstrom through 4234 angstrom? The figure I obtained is 0.043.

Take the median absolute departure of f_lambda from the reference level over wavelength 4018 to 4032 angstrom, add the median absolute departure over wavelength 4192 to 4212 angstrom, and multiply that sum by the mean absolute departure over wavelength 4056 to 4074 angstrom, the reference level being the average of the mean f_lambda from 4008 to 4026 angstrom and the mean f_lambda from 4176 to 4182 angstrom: 1.1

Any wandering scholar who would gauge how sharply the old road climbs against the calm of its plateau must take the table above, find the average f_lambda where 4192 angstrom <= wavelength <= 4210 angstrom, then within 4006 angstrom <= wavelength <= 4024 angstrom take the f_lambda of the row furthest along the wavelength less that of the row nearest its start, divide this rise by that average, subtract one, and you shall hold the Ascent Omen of -0.93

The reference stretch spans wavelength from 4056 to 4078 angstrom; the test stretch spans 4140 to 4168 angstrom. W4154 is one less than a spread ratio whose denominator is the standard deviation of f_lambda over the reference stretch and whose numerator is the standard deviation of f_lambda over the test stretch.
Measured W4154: -0.4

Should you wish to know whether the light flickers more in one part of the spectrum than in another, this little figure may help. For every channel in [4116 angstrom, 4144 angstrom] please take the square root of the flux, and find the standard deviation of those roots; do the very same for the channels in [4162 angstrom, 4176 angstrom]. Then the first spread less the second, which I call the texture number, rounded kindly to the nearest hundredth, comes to 0.08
